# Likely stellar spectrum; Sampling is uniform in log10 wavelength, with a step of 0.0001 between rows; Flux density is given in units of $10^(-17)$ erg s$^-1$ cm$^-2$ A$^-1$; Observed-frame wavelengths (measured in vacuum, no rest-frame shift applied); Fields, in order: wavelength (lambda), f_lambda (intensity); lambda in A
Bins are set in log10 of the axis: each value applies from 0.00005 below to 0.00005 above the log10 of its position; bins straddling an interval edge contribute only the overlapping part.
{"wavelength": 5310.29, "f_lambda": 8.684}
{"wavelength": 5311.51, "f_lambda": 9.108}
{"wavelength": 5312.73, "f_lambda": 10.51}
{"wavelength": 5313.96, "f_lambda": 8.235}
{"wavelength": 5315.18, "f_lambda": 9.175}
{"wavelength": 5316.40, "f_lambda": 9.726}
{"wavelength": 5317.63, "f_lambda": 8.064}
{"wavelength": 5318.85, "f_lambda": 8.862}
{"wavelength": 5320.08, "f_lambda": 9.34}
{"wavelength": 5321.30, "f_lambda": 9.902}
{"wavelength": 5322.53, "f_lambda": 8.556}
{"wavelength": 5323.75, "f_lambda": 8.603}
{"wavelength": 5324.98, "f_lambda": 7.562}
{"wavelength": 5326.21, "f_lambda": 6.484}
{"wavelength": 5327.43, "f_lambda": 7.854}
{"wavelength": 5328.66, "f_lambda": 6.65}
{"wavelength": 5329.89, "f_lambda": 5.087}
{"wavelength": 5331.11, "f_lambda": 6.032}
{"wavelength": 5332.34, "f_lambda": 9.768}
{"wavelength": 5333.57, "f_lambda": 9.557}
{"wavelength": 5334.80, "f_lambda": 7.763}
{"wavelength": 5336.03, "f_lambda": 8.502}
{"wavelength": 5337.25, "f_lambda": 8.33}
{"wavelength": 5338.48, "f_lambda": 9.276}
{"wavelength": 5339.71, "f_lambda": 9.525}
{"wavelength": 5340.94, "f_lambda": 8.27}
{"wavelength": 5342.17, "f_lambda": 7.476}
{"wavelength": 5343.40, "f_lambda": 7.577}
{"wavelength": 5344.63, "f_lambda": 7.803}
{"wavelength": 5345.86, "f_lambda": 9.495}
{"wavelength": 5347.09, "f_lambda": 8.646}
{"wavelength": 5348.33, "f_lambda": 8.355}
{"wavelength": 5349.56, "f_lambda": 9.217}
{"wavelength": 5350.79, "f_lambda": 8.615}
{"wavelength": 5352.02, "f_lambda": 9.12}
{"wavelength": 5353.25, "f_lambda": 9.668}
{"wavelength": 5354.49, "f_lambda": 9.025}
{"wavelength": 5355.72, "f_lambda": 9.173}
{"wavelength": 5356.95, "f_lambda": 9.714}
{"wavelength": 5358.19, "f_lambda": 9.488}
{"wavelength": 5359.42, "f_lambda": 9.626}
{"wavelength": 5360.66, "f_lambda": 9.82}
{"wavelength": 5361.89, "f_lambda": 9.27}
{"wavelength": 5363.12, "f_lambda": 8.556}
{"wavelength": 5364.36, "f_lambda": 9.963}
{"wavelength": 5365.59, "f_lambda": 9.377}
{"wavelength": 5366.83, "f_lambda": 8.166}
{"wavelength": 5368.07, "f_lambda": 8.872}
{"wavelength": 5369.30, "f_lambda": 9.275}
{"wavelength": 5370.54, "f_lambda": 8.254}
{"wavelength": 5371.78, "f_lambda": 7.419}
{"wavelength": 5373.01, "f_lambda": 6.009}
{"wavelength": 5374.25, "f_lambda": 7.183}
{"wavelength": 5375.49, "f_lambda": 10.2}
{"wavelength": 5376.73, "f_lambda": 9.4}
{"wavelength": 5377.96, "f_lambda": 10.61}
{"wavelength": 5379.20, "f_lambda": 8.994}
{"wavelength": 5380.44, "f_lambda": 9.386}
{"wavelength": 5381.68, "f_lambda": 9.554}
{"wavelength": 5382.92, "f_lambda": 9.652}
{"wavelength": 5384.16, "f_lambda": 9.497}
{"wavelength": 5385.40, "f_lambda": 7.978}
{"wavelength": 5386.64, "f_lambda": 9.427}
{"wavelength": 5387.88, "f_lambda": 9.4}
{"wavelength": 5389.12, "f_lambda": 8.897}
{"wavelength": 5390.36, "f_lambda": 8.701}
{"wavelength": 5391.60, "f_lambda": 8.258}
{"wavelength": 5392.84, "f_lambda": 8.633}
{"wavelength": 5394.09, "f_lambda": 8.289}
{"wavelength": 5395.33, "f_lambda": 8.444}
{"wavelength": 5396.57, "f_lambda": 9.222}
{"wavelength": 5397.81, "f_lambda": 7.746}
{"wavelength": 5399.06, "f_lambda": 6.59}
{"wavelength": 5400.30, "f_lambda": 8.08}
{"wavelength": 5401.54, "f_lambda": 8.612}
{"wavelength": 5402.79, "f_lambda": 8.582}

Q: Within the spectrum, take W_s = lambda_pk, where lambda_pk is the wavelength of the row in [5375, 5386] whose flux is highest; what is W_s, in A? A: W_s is 5377.96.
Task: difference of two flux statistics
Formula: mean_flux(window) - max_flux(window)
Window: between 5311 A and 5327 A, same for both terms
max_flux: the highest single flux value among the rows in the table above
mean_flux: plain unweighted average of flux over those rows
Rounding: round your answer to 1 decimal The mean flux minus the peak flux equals -1.7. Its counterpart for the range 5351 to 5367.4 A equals -0.7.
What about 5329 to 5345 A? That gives -1.7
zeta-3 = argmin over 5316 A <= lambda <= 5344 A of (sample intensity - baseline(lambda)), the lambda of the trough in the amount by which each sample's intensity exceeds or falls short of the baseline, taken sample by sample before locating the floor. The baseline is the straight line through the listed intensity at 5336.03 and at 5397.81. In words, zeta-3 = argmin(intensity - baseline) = 5329.89 A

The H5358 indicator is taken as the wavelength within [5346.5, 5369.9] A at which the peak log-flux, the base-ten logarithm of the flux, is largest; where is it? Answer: 5364.36 A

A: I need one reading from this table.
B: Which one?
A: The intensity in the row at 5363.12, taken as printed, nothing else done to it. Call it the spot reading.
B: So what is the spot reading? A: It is 8.556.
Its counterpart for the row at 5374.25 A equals 7.183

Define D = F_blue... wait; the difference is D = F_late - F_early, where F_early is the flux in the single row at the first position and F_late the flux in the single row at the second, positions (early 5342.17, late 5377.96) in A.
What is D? 3.1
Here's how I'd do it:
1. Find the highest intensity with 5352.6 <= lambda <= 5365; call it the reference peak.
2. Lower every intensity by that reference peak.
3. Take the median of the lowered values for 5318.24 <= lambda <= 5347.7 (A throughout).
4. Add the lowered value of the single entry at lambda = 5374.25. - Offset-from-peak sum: -4.3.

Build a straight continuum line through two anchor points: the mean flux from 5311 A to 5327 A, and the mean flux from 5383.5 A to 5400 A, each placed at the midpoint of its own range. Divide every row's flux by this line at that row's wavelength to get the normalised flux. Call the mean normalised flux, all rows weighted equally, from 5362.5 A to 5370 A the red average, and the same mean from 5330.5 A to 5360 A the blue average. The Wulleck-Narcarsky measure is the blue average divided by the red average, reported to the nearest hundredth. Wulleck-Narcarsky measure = 0.96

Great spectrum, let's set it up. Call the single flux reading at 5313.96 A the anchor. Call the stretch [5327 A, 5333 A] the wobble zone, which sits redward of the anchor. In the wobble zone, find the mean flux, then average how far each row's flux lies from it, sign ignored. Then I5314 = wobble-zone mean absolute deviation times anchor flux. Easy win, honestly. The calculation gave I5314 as 11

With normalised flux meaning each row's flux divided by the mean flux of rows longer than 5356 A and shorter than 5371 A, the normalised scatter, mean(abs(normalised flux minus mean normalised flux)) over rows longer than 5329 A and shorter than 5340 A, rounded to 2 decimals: 0.14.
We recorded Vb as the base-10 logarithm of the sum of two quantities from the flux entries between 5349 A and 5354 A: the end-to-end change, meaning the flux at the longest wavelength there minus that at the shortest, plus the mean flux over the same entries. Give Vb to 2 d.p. 0.98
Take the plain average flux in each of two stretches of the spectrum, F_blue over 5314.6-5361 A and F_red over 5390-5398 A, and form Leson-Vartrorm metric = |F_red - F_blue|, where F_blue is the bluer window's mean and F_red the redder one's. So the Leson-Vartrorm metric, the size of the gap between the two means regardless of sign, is 0.1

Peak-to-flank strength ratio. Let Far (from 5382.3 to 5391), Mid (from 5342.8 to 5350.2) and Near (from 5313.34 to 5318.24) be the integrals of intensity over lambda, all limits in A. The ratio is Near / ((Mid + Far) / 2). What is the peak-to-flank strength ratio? 0.61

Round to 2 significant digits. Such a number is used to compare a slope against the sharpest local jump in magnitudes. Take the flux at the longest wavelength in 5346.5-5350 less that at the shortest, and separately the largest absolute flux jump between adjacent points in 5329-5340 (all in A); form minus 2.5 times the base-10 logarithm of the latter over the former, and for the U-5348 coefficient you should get -2.0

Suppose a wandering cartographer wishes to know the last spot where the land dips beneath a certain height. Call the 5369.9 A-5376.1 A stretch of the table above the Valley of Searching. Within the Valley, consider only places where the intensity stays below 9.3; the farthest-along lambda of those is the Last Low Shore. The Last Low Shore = 5374.25 A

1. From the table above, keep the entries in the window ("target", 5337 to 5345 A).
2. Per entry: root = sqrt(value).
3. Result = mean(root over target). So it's 2.88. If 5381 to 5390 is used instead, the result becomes 3.03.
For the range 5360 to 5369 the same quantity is 3.02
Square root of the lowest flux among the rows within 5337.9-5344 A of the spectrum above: 2.73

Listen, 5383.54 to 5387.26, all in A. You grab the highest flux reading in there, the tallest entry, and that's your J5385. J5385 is 9.497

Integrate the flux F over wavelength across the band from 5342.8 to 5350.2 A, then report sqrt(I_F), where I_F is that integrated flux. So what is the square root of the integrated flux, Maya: 7.9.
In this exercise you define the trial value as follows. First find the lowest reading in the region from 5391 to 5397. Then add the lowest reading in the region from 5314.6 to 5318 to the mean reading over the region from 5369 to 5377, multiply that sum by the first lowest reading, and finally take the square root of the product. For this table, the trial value 11.6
